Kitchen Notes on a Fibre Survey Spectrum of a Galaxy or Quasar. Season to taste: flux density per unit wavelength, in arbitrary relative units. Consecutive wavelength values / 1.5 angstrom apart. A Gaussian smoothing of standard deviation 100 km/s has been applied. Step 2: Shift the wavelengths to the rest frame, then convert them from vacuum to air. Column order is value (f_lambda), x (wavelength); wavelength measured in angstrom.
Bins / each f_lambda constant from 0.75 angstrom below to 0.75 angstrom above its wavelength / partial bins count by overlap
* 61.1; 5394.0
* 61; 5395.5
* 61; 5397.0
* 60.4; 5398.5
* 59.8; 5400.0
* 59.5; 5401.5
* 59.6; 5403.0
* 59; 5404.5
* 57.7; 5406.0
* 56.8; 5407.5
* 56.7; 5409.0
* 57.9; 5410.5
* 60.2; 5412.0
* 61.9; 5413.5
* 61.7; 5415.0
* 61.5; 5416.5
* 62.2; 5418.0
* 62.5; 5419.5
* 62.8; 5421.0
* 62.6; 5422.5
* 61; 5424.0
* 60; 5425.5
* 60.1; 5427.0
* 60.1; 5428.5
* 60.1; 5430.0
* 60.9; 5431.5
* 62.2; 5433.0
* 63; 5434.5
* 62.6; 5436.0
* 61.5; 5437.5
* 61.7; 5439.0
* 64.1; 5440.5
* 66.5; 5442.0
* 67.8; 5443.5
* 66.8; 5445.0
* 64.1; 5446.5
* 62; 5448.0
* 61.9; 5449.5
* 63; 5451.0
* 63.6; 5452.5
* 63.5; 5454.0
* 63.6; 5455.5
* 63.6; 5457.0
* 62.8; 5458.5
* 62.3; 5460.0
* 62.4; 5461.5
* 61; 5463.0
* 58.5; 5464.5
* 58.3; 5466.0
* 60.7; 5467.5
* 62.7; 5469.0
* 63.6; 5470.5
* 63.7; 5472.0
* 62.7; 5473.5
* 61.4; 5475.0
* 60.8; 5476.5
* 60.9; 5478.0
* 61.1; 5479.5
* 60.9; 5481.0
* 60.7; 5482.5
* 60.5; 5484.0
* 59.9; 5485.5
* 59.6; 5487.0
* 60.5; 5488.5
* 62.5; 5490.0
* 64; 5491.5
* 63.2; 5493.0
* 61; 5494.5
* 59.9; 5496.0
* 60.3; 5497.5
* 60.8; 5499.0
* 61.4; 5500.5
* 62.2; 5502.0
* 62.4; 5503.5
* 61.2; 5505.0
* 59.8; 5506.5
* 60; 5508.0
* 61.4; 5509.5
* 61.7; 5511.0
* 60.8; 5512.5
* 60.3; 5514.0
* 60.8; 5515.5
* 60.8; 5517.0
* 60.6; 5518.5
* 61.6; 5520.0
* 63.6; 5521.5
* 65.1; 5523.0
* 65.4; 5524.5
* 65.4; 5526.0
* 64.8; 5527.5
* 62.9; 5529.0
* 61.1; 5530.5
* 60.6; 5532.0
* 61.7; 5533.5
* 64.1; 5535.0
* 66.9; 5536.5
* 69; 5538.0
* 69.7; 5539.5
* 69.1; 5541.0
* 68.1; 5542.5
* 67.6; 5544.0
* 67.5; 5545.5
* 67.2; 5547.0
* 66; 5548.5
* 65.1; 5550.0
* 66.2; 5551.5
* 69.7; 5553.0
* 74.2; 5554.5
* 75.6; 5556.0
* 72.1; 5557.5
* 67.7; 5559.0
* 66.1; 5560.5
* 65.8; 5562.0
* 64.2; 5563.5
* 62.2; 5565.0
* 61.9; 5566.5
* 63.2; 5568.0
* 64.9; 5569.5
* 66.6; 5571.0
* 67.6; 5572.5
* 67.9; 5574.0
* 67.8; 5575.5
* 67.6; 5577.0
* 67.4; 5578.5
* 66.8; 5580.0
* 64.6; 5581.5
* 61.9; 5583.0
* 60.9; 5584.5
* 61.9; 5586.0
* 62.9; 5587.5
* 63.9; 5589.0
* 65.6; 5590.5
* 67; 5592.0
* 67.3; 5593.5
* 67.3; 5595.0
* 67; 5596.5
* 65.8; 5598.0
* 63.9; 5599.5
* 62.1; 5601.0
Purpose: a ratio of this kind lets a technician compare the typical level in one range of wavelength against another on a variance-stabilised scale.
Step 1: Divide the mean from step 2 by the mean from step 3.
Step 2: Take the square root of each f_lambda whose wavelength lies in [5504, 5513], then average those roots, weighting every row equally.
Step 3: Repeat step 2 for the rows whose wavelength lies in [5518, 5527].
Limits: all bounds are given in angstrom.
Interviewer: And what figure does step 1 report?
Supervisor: 0.98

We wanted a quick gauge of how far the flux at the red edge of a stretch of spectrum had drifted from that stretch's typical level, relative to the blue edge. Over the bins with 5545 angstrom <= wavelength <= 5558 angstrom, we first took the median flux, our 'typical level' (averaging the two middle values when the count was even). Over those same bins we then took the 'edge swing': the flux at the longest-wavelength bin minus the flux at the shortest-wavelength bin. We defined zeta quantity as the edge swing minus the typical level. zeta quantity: -62.9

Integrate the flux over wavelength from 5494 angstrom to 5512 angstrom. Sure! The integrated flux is 1098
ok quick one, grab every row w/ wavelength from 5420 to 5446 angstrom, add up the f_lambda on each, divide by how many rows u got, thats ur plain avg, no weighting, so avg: 62.6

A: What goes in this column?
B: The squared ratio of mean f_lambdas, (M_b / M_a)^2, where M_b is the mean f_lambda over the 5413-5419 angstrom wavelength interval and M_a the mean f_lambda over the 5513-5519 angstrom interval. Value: 1.04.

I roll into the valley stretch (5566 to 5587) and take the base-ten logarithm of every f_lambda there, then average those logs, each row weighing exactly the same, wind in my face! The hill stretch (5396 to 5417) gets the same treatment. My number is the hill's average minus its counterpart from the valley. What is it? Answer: -0.04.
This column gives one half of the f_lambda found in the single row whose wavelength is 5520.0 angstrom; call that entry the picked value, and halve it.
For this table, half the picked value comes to 30.8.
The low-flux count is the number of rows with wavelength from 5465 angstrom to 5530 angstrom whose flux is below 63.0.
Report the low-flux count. 34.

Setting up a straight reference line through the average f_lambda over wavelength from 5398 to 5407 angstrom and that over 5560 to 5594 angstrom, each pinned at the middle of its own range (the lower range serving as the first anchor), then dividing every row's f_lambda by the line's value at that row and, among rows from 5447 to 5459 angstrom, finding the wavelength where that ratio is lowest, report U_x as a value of 5449.5 angstrom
